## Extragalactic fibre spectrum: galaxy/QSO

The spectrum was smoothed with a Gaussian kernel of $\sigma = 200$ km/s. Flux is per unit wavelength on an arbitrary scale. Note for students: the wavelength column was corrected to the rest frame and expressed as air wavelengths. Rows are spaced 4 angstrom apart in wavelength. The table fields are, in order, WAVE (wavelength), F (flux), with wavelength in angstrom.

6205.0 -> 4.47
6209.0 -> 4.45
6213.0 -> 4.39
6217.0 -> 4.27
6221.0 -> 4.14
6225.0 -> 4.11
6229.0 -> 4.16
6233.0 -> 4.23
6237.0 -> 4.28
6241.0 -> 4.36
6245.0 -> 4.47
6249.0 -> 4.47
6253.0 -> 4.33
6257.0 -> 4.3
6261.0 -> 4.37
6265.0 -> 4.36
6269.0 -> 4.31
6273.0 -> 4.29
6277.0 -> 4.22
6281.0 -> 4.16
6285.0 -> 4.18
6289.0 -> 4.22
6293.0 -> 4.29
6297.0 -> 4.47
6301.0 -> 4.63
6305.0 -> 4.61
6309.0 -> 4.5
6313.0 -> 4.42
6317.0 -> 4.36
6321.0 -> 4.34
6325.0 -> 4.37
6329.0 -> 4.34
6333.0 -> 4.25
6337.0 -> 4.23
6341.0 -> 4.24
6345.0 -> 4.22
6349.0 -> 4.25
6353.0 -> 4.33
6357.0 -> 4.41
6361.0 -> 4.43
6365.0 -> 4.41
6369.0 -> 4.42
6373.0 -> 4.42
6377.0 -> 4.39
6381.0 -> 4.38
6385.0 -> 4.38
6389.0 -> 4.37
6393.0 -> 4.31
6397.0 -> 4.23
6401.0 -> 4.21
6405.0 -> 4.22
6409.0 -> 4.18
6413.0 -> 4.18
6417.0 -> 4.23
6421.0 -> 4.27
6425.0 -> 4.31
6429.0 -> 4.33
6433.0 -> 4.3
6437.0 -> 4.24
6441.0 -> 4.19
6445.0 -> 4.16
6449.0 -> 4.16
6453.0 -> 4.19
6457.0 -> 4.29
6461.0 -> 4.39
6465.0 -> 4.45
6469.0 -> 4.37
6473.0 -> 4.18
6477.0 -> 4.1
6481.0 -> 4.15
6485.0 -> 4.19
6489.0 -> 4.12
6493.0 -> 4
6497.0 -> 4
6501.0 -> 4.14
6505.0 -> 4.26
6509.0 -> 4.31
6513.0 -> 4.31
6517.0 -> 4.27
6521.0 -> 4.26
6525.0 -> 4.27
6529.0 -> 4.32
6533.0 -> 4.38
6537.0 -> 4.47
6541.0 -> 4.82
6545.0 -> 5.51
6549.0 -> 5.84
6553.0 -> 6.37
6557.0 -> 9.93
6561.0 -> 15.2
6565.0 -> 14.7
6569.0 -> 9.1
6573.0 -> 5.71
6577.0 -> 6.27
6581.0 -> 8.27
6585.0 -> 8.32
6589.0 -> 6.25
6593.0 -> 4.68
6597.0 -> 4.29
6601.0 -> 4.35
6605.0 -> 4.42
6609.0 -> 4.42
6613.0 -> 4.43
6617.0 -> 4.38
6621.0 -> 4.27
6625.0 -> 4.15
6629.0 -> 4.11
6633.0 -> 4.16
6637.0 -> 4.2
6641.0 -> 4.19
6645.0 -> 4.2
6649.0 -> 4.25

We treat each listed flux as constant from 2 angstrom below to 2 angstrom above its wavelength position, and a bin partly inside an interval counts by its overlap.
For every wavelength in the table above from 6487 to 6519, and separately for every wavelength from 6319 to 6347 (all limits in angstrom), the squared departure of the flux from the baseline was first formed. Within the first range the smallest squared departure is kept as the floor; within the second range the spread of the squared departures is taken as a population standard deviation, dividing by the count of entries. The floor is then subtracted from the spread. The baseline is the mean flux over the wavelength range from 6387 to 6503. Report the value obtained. 0.007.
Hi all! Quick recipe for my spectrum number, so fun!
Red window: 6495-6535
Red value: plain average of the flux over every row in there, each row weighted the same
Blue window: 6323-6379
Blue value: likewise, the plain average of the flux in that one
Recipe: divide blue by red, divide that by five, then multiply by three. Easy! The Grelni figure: 0.612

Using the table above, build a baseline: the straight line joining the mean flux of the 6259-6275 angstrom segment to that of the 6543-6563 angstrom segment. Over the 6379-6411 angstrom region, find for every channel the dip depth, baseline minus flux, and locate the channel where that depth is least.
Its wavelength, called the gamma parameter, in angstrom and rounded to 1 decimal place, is 6381.0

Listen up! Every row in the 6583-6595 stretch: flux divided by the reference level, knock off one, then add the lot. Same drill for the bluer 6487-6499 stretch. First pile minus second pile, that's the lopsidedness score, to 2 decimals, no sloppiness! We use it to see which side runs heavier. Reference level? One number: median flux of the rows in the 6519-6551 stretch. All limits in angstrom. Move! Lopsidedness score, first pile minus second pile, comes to 1.61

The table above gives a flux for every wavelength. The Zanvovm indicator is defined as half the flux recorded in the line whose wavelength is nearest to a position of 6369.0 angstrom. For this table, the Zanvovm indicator 2.21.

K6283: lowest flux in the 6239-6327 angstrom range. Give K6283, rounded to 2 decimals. 4.16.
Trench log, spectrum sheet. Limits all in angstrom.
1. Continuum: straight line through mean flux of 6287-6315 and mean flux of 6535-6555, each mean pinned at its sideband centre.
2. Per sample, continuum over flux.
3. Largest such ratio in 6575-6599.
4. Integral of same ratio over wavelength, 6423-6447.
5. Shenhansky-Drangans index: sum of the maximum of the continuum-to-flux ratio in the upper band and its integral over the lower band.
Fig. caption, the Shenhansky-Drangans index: 29.4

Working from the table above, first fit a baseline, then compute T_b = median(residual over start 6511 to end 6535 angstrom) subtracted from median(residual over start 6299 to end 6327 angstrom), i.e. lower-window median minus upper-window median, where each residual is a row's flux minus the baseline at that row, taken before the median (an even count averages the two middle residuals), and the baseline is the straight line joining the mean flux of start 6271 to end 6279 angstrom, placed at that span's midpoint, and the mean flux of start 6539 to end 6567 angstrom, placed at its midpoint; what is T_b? 4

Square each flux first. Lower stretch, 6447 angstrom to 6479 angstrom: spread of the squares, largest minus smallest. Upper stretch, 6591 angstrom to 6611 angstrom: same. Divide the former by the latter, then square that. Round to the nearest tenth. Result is 0.7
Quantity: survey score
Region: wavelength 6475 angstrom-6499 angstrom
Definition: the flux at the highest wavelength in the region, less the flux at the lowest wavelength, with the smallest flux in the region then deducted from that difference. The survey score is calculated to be -4.10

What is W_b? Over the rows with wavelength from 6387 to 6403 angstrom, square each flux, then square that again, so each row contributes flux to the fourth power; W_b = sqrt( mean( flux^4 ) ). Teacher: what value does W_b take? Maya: 18.3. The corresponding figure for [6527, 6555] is 27.7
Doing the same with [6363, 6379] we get 19.4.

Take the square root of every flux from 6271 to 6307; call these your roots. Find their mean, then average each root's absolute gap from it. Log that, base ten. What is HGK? -1.44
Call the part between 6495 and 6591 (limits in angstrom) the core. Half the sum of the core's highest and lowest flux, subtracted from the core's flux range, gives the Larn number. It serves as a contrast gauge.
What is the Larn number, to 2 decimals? 1.60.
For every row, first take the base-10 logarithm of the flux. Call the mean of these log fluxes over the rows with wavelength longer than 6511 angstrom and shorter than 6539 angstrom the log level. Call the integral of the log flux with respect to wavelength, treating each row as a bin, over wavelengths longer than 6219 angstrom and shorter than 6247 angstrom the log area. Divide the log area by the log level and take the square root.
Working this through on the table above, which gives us 5.26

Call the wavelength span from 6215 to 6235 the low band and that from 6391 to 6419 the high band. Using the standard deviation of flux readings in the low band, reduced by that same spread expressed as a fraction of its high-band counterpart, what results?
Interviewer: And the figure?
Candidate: -1.4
